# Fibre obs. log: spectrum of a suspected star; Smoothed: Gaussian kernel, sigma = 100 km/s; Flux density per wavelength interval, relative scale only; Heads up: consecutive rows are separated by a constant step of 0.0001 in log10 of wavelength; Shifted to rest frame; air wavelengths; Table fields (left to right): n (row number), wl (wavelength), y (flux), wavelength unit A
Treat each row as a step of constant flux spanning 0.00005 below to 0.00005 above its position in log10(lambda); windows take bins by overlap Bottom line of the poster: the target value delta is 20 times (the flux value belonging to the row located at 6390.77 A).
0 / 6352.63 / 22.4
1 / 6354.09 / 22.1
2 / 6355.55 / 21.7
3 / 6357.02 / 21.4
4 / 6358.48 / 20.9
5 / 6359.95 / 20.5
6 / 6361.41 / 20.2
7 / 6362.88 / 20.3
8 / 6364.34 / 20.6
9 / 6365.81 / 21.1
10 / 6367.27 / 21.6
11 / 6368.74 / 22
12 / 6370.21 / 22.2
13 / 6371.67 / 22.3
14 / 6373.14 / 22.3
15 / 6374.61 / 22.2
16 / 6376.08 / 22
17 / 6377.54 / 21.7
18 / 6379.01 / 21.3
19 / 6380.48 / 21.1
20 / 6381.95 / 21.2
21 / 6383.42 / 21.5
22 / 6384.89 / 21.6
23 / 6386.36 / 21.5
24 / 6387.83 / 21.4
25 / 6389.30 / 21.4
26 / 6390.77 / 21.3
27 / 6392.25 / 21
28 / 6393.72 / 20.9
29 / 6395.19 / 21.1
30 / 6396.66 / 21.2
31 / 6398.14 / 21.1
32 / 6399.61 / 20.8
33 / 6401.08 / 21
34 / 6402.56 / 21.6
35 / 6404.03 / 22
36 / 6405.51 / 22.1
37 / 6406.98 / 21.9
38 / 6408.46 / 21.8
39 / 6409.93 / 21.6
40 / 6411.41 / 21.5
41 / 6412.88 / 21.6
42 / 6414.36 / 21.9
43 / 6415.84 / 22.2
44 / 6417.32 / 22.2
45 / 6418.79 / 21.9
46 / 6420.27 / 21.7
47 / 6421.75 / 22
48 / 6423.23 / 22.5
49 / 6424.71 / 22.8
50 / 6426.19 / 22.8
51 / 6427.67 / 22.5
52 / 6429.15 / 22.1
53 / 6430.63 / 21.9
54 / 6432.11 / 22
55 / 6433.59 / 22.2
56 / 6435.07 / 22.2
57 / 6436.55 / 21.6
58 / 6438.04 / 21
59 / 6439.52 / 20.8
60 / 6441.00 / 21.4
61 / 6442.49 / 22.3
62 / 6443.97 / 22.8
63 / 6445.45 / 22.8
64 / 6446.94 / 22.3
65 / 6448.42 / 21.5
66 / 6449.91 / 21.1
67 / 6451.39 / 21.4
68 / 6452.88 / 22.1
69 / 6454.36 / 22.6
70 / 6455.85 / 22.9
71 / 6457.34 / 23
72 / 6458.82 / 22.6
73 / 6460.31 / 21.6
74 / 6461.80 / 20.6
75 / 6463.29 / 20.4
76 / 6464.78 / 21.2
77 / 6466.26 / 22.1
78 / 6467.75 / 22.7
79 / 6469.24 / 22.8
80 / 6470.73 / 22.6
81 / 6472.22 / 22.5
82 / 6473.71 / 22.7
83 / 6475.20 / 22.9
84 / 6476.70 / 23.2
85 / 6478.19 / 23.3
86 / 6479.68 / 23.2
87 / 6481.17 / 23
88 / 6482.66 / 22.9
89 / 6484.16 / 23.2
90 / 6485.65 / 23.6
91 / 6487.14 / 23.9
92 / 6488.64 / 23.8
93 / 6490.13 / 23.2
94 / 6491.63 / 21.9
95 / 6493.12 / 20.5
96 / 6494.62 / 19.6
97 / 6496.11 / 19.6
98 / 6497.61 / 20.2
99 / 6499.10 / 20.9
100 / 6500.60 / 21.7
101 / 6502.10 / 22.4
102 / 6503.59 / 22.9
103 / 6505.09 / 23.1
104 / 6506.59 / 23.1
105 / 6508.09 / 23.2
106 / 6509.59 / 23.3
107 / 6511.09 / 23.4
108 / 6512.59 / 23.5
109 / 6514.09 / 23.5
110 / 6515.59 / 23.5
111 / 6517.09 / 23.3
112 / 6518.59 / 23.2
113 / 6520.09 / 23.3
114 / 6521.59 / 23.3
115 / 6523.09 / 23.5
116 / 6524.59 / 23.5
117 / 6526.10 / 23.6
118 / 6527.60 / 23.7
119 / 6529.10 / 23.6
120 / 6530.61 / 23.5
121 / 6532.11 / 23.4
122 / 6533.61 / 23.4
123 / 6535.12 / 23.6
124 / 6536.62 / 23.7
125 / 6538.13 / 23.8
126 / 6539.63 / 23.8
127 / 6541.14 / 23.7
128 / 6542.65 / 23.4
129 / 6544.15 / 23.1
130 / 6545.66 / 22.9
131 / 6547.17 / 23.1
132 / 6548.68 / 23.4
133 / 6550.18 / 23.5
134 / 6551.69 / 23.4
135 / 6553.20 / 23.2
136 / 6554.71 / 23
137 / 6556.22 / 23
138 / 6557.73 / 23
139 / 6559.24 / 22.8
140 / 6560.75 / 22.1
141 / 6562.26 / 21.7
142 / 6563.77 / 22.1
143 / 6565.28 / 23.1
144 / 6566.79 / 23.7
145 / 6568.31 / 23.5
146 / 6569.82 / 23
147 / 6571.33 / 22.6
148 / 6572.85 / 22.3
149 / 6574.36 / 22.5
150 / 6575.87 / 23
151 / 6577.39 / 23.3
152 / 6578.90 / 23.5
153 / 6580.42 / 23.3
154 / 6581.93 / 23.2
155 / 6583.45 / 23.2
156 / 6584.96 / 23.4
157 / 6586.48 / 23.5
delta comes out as 426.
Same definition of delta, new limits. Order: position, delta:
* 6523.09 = 470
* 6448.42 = 430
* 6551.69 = 468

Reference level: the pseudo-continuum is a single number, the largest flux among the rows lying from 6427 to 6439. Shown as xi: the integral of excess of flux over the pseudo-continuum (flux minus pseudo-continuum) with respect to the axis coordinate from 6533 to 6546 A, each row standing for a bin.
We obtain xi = 13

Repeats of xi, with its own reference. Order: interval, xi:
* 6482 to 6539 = 22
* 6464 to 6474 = -2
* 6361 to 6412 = -54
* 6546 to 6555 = 7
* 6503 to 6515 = 9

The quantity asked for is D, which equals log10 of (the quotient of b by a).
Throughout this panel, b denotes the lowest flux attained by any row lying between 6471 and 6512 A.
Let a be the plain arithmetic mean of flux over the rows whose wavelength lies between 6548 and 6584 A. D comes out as -0.069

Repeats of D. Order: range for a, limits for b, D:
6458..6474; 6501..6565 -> -0.006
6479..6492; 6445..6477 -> -0.056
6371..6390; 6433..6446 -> -0.017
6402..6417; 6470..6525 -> -0.047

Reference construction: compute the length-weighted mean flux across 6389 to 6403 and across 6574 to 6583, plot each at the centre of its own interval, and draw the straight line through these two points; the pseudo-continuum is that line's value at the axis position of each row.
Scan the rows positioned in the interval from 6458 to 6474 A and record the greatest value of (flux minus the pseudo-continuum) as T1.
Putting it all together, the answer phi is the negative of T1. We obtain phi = -0.86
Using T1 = 0.86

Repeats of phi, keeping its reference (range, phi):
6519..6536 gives -1.11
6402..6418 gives -0.88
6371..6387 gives -1.46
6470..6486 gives -1.48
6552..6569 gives -0.67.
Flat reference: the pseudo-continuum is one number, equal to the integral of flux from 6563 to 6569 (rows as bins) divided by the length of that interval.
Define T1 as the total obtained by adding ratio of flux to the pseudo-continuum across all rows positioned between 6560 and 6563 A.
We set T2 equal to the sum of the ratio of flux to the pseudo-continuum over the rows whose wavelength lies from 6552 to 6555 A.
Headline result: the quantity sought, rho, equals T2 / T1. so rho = 1.05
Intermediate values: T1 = 1.898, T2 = 2.00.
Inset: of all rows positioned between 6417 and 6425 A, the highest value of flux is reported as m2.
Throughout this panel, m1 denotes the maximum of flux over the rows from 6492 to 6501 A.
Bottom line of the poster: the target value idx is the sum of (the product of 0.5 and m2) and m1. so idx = 33.1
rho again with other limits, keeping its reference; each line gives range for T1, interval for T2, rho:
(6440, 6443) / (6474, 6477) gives 1.05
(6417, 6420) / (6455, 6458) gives 1.04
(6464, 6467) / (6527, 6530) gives 1.09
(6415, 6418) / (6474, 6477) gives 1.04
